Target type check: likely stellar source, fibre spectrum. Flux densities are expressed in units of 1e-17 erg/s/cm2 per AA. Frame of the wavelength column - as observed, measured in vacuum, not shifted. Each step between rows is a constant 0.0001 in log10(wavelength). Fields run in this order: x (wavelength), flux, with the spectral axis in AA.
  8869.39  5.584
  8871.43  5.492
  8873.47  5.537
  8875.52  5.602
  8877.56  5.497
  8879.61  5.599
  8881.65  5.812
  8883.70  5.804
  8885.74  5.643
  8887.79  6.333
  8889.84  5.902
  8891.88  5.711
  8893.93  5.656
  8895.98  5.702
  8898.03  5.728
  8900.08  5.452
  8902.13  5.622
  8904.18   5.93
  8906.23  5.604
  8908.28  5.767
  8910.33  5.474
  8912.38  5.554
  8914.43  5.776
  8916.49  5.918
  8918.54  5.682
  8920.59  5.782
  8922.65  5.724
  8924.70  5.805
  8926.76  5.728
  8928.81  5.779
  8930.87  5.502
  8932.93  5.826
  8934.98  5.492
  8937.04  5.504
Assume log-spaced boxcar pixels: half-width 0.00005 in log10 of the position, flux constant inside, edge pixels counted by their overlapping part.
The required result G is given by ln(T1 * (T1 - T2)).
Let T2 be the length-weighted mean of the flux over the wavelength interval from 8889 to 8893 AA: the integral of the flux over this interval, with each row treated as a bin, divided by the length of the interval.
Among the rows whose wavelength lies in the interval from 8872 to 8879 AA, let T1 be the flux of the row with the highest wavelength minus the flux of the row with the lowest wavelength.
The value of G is -1.5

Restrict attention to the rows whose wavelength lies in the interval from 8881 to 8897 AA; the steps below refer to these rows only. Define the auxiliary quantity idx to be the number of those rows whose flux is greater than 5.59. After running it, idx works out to 8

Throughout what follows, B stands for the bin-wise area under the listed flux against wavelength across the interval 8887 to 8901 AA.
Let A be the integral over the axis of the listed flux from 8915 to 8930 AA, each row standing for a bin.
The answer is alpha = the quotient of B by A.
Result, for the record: 0.93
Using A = 87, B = 80.9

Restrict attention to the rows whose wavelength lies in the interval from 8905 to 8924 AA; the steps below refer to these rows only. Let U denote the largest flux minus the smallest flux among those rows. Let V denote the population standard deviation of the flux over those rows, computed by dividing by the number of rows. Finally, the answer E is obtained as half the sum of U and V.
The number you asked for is 0.29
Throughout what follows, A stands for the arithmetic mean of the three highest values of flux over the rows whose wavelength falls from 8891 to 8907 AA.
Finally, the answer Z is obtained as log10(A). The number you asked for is 0.763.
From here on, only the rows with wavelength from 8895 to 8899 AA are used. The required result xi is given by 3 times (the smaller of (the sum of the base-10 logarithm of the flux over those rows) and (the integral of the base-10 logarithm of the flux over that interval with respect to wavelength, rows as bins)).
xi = 4.5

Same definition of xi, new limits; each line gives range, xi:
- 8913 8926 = 13.7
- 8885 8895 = 11.5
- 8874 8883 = 9.0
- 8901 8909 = 9.1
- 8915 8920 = 4.6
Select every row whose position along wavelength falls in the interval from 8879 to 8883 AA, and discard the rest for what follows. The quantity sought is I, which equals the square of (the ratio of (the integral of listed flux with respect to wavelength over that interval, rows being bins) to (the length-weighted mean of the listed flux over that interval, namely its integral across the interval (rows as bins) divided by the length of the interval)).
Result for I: 16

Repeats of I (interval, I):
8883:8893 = 100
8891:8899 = 64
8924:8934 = 100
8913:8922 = 81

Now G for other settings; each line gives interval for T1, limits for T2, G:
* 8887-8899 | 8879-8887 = 1.3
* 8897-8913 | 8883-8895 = 0.0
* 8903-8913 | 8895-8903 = 0.8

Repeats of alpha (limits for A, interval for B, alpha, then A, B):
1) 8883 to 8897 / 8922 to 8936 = 0.98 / 82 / 79.7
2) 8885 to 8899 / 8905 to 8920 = 1.05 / 81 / 85.4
